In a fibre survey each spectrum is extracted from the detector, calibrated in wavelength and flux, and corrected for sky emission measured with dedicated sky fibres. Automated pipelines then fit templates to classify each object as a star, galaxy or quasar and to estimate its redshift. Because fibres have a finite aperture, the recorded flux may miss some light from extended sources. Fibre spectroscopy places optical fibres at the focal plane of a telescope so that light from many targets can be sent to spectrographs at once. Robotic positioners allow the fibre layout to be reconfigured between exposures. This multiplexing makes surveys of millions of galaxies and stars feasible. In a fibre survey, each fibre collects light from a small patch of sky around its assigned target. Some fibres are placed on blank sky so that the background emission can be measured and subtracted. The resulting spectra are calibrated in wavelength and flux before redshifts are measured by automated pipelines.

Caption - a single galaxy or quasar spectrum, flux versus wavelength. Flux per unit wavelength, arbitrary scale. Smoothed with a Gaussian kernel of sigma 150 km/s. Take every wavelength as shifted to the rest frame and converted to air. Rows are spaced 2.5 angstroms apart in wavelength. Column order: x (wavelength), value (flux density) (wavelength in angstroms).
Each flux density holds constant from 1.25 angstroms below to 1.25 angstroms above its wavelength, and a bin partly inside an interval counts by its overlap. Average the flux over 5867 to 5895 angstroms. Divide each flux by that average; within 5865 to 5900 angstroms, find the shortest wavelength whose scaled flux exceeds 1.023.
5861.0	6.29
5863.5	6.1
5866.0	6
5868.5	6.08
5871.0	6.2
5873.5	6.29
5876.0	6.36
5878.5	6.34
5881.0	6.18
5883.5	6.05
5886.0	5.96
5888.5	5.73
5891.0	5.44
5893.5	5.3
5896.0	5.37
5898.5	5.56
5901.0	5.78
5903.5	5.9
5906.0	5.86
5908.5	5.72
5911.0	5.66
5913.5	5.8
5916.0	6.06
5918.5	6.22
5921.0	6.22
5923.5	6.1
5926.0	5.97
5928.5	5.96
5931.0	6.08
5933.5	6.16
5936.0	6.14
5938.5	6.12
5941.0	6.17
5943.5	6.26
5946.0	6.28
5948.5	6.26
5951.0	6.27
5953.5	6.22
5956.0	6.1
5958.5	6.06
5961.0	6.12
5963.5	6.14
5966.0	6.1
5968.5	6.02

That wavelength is 5871.0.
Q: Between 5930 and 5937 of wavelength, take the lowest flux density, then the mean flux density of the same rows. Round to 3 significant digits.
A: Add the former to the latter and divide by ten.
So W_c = 1.22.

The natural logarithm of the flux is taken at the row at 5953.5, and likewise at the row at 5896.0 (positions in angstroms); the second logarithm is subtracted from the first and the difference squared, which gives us 0.022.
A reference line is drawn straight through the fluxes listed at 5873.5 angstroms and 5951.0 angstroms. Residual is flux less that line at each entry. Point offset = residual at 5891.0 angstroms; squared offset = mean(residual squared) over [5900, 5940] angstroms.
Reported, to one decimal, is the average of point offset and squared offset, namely -0.4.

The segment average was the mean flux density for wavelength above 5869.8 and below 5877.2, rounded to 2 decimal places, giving 6.28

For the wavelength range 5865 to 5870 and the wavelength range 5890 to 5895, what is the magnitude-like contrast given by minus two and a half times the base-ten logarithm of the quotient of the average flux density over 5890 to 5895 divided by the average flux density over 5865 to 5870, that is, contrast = 0.13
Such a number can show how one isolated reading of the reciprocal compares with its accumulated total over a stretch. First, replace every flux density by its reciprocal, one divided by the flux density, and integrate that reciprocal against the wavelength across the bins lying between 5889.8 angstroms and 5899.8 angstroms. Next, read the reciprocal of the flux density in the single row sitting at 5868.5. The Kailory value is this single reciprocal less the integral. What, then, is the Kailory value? -1.68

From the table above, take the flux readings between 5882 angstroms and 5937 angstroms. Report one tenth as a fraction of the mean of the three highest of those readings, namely 0.0161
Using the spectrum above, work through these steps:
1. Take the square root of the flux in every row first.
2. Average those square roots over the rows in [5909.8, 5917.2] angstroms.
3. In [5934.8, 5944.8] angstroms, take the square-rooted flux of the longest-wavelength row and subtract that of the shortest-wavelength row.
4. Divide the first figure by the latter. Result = 100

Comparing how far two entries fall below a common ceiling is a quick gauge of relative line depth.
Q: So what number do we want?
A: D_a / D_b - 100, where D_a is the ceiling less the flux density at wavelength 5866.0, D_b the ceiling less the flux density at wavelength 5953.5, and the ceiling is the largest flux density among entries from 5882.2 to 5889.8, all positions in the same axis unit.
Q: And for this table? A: -100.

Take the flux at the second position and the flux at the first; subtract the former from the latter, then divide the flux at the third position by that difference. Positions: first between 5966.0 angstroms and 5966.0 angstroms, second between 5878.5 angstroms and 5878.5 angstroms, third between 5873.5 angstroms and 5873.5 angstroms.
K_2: -26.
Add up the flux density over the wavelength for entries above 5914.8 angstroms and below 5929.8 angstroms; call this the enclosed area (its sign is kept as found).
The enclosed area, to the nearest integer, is 91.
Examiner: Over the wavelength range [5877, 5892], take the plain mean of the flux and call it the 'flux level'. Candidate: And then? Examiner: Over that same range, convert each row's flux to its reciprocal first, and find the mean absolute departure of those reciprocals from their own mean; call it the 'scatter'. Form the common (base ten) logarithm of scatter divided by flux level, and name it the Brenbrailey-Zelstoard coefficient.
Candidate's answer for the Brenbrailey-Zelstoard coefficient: -2.9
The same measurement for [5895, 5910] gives -3.1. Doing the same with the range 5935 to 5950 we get -3.6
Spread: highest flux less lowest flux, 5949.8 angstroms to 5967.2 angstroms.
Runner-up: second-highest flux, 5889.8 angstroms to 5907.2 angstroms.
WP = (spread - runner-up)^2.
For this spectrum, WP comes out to 31.9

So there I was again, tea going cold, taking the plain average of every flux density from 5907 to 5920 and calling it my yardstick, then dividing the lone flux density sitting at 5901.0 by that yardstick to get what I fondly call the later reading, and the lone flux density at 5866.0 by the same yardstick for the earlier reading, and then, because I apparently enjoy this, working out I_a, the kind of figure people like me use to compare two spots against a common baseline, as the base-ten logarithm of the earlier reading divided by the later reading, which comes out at 0.016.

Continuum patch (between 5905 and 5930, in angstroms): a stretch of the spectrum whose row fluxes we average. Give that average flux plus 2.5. 8.46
